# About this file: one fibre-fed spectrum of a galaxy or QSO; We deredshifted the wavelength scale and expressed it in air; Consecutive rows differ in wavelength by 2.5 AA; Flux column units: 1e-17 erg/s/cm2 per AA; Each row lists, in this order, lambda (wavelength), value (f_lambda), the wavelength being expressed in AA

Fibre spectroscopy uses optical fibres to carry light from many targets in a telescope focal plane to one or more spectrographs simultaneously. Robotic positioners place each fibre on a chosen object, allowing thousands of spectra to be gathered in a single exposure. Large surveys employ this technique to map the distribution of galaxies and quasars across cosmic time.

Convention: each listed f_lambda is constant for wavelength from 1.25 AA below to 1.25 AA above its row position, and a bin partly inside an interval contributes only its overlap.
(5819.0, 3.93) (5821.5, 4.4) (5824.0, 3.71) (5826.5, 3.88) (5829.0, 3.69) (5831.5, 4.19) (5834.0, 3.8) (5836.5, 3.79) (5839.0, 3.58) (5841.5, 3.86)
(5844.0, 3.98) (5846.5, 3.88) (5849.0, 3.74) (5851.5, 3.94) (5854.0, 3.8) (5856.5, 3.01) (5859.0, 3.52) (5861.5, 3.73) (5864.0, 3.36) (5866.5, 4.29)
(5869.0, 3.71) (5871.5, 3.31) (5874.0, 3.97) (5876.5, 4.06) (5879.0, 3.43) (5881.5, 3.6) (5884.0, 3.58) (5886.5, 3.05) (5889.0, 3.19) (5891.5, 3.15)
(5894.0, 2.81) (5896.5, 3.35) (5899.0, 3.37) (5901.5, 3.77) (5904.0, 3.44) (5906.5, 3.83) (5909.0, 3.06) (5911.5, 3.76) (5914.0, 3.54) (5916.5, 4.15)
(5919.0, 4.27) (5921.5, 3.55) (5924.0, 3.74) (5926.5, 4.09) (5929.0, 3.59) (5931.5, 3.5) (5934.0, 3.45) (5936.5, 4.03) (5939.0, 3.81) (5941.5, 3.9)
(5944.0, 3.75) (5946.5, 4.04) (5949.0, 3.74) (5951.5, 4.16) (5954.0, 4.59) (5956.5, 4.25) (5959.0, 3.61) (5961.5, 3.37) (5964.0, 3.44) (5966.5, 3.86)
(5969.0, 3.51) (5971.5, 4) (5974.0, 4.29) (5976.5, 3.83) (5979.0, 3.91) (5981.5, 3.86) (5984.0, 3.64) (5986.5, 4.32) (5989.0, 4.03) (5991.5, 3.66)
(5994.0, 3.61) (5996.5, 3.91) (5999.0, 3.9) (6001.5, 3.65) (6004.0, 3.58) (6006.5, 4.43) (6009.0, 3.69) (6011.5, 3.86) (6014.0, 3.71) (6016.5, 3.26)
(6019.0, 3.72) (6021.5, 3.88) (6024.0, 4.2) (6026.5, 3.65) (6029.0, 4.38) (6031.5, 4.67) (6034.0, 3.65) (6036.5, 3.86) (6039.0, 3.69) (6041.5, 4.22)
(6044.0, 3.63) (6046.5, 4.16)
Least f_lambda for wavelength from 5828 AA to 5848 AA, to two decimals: 3.58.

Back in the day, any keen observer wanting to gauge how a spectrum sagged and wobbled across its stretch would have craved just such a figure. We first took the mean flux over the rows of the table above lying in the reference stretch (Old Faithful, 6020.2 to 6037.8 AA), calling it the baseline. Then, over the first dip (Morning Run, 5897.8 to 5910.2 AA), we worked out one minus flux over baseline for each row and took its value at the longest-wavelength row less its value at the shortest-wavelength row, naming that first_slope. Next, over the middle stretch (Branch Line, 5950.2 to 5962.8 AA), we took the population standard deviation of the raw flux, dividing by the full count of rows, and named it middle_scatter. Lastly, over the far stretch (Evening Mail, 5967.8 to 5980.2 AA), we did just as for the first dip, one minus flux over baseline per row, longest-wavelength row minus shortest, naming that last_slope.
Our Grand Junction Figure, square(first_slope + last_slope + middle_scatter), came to 0.18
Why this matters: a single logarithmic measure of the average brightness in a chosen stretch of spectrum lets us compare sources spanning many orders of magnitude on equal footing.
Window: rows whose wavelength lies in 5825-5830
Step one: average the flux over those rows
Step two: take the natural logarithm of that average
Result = 1.33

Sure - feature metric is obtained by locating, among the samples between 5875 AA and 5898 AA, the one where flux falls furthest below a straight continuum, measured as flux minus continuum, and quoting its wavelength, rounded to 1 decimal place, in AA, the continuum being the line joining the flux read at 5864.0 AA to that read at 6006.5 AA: 5894.0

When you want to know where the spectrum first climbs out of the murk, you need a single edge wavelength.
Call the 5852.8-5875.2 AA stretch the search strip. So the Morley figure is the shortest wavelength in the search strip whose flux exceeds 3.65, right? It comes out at 5854.0 AA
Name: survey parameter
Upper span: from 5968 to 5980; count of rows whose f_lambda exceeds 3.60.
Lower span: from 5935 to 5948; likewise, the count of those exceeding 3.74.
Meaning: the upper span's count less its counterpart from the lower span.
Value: -1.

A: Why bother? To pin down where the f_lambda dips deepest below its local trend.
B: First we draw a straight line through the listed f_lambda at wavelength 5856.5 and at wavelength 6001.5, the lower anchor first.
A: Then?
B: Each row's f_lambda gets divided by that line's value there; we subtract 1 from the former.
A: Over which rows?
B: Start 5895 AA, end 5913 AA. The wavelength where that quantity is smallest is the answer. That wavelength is 5909.0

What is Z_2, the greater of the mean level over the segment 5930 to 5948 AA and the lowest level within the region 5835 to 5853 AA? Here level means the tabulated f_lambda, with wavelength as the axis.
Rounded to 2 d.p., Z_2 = 3.78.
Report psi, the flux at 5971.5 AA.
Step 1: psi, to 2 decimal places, 4.00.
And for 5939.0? 3.81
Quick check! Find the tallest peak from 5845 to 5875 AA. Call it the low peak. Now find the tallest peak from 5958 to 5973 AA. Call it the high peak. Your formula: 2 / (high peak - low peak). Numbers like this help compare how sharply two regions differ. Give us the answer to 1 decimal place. -6.9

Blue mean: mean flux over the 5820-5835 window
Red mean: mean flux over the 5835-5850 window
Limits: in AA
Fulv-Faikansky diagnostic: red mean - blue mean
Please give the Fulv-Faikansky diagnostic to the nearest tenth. -0.1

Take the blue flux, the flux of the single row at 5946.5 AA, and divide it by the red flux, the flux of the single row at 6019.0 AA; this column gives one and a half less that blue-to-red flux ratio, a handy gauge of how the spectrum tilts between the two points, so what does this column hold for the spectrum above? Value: 0.414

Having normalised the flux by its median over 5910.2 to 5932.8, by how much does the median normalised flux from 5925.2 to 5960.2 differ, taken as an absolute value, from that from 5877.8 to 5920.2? 0.111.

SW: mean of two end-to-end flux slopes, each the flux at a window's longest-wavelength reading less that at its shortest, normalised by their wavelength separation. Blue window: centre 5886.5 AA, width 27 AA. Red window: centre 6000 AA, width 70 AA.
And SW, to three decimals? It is -0.014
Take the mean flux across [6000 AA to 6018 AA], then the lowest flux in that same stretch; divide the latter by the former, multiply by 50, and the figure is 43.6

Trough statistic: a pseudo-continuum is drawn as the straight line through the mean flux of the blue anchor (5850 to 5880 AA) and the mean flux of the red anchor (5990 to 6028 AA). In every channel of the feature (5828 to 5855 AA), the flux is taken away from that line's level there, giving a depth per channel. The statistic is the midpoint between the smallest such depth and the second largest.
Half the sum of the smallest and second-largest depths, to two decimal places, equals -0.29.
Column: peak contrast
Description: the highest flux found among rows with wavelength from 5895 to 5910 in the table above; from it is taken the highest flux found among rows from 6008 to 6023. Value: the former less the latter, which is -0.05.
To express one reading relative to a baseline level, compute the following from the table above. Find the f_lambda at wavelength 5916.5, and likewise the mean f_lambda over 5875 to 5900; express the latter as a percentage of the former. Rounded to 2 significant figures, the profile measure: 81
